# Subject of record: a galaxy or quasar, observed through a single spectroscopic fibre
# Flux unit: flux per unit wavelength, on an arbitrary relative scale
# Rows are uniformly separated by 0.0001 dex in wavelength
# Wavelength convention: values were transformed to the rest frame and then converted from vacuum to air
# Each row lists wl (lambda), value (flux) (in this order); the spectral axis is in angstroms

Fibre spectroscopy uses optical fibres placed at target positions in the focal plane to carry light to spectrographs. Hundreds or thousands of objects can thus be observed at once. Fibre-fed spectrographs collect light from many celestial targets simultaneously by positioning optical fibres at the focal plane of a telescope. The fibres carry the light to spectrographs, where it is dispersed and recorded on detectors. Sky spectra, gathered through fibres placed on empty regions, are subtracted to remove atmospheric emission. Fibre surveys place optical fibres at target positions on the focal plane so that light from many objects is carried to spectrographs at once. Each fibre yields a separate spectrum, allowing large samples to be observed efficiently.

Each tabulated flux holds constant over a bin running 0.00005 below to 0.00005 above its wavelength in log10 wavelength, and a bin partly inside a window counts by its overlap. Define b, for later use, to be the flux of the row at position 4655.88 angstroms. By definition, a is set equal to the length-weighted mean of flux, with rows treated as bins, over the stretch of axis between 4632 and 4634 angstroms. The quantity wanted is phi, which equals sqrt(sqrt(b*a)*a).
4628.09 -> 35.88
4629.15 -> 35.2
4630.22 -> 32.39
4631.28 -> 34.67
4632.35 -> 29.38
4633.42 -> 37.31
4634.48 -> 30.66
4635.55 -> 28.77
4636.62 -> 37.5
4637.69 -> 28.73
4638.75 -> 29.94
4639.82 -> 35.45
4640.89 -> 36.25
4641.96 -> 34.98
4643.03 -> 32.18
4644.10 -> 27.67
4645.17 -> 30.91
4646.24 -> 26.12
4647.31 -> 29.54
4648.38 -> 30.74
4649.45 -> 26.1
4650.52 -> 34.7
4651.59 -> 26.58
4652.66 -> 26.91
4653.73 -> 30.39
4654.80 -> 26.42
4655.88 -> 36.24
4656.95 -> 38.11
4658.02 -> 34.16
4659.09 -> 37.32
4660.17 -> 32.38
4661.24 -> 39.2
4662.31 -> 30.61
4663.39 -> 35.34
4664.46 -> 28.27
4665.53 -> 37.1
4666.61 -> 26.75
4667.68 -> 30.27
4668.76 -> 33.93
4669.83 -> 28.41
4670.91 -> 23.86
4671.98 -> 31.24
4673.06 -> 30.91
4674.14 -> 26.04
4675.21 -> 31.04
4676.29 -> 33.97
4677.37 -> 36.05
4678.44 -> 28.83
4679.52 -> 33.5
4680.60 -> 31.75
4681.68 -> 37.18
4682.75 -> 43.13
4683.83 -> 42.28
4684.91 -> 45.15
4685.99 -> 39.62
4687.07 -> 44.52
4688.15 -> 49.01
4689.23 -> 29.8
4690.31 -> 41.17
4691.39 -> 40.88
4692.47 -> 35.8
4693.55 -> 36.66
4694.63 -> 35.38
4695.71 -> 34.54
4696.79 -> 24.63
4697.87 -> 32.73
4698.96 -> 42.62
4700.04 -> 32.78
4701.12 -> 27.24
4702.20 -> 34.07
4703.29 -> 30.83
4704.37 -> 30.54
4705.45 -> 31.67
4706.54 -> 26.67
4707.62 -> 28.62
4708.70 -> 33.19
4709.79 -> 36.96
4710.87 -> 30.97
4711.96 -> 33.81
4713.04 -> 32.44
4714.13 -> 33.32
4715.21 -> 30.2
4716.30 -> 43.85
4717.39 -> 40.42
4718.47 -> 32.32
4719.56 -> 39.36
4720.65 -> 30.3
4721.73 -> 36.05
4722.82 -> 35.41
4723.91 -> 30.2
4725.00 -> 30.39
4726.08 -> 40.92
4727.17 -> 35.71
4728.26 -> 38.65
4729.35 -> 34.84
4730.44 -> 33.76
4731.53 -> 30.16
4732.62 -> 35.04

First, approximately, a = 33.7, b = 36.24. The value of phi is 34.3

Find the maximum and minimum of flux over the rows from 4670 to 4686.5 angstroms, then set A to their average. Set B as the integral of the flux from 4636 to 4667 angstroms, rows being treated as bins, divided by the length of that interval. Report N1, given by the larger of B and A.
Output 35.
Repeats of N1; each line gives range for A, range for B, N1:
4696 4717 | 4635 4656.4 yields 34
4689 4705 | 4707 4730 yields 35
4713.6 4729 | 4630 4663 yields 37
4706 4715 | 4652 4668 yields 33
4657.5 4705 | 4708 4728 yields 36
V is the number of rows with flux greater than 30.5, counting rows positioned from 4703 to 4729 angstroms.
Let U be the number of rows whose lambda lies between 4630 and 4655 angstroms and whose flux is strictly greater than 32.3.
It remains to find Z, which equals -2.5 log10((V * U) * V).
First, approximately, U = 8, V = 18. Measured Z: -8.5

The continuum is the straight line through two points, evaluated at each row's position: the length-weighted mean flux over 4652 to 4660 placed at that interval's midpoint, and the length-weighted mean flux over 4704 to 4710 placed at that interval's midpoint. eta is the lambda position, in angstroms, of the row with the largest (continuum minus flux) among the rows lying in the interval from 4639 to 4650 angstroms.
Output 4646.24 angstroms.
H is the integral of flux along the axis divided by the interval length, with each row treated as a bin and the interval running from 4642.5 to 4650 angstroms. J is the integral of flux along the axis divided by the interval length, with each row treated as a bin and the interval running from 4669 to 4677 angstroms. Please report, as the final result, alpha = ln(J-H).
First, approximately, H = 29.0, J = 30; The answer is -0.5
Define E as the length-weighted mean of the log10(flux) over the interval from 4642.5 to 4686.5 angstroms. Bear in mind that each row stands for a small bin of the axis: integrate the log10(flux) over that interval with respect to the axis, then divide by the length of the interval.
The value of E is 1.51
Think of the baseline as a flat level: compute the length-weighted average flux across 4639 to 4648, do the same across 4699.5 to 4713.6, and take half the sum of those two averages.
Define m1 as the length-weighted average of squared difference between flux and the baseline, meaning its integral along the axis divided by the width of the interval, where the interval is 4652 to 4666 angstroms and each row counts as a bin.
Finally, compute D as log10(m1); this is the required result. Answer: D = 1.32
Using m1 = 21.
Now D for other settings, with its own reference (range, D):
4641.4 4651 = 1.05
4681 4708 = 1.77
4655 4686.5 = 1.50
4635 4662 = 1.23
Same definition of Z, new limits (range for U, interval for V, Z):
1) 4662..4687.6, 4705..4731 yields -9.0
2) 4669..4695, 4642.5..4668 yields -8.5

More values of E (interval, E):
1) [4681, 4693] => 1.61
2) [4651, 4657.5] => 1.48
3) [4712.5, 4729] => 1.54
